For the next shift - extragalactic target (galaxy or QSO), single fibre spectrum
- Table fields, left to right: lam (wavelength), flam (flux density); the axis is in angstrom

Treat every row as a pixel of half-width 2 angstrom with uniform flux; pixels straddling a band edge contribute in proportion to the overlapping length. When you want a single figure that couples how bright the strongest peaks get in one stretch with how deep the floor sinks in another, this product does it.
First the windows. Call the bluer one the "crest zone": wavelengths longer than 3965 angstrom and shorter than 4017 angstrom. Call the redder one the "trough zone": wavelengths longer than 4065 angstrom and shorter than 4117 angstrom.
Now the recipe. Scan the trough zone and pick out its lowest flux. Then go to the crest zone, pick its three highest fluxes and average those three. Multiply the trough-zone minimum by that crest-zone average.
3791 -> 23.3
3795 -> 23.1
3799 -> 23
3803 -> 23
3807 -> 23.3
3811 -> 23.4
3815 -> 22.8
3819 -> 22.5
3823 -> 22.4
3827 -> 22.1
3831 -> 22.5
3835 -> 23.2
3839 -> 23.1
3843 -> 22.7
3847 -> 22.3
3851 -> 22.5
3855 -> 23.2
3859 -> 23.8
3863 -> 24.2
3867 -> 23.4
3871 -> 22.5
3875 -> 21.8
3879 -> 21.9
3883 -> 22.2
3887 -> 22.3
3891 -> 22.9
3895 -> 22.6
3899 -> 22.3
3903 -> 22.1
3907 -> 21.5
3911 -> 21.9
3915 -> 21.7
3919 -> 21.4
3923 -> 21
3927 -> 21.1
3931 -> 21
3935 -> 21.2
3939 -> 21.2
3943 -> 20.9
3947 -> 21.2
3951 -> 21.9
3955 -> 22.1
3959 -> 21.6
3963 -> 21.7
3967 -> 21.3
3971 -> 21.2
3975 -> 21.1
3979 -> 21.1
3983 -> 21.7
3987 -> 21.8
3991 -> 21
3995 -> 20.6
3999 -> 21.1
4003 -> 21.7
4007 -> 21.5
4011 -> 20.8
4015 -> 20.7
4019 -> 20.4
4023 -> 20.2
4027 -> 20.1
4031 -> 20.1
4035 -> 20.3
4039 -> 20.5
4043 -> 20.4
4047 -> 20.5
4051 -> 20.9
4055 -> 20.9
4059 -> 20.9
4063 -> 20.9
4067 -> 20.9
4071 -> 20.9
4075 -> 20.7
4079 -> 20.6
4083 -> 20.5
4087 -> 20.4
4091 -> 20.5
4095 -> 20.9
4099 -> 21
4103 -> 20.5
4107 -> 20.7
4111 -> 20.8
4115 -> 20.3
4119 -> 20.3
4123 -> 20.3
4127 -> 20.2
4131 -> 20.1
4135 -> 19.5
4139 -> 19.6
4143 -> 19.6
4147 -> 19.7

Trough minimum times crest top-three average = 441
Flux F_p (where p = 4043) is 20.4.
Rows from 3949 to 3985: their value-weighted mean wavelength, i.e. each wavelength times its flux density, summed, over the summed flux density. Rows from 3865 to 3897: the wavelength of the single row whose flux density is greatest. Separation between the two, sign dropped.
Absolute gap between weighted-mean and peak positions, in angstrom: 99.9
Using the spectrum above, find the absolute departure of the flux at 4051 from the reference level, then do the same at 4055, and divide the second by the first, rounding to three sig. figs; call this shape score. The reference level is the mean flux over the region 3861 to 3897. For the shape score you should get 1.00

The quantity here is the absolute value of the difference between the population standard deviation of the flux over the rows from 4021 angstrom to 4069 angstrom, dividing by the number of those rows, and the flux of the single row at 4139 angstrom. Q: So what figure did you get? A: 19.3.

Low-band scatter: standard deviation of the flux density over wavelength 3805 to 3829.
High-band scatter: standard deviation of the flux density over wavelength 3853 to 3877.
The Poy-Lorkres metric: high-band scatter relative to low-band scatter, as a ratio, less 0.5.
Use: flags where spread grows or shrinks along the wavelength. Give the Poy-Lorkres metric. 1.2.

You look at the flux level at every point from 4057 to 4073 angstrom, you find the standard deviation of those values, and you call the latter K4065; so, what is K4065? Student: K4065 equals 0.00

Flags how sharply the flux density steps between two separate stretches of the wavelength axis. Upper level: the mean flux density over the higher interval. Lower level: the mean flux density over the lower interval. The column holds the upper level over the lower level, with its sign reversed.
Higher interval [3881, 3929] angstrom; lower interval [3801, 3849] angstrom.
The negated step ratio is -0.962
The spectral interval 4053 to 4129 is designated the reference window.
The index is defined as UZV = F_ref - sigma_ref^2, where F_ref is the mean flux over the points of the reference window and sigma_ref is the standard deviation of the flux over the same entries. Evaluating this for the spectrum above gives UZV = 20.6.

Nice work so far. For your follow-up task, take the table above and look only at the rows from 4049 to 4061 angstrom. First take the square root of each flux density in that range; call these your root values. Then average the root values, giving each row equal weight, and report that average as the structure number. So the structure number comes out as 4.57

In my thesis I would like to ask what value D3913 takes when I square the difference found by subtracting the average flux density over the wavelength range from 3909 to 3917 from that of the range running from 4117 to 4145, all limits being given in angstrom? 3.4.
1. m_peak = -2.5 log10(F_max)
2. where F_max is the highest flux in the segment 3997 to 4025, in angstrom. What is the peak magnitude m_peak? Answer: -3.34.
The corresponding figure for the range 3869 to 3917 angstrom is -3.40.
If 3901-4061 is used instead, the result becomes -3.36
